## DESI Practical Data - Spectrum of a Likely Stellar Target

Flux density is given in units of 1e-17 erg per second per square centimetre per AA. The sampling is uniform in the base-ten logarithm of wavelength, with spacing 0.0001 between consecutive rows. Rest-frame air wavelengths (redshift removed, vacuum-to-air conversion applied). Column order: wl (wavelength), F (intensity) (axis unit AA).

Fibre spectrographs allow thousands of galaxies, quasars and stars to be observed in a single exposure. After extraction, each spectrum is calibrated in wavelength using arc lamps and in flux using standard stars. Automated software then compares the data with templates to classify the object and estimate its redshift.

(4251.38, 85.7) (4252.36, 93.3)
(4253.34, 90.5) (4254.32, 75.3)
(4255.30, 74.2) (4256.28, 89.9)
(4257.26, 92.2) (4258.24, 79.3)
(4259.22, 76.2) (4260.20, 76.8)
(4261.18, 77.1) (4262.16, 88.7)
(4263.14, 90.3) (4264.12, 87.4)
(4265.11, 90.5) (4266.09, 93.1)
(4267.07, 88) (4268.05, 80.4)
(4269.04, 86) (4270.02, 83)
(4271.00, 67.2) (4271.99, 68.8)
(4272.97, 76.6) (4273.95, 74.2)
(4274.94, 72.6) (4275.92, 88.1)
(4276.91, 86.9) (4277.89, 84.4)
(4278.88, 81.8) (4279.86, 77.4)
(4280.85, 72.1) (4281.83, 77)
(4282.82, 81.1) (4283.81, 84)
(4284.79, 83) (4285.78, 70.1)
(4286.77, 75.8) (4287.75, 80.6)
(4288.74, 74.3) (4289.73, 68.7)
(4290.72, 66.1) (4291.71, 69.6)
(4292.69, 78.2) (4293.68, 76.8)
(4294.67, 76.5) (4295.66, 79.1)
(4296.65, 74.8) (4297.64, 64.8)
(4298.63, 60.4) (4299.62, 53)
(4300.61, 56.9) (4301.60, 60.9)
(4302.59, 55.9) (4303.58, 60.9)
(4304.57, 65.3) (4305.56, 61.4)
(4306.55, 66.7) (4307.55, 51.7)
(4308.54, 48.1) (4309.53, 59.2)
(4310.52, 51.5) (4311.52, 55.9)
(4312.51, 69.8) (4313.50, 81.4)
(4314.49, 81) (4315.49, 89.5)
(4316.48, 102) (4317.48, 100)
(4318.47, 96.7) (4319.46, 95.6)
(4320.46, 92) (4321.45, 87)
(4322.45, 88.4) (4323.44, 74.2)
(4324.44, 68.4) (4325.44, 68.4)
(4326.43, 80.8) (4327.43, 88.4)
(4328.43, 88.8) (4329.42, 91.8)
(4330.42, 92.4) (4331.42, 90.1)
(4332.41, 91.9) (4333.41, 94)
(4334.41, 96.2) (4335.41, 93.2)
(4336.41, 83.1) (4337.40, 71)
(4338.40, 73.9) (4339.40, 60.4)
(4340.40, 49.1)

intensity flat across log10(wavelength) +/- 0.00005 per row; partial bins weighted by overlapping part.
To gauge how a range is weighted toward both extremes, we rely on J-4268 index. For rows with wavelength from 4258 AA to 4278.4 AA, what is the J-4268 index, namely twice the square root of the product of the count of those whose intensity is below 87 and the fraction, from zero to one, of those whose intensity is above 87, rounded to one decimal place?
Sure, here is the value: 4.3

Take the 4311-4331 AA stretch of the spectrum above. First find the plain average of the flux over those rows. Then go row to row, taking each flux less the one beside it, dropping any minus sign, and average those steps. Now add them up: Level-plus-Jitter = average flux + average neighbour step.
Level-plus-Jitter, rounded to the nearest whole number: 90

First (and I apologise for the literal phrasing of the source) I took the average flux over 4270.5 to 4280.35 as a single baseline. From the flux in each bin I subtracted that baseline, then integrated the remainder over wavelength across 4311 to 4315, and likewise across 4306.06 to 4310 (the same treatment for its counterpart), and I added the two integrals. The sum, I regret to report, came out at -108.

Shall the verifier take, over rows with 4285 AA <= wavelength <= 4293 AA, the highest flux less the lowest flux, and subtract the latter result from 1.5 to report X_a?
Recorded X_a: -13.0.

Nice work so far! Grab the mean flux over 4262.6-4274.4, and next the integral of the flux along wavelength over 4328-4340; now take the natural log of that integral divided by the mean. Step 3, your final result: 2.52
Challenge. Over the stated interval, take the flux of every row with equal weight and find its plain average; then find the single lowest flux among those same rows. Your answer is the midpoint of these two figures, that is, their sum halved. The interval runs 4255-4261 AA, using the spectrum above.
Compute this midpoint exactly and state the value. 78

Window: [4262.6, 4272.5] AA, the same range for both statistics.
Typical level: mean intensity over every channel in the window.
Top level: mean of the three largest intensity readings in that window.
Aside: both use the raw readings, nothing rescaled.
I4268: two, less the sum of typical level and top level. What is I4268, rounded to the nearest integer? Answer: -173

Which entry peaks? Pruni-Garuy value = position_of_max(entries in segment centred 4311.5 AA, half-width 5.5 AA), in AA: 4316.48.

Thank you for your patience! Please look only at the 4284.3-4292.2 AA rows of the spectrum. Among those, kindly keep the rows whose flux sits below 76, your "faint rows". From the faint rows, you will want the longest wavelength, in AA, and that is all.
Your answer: 4291.71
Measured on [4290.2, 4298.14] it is 4297.64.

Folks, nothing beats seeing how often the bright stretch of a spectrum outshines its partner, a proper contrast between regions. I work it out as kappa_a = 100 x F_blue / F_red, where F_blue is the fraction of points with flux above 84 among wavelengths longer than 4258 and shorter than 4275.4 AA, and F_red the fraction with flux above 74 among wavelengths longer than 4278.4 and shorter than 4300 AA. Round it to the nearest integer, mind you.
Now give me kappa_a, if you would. 61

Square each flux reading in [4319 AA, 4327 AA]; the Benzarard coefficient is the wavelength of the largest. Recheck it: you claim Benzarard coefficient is 4319.46 AA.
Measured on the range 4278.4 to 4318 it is 4316.48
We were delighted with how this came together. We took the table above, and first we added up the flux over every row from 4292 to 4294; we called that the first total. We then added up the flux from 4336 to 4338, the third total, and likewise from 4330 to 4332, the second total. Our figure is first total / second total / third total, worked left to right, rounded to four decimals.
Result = 0.0055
